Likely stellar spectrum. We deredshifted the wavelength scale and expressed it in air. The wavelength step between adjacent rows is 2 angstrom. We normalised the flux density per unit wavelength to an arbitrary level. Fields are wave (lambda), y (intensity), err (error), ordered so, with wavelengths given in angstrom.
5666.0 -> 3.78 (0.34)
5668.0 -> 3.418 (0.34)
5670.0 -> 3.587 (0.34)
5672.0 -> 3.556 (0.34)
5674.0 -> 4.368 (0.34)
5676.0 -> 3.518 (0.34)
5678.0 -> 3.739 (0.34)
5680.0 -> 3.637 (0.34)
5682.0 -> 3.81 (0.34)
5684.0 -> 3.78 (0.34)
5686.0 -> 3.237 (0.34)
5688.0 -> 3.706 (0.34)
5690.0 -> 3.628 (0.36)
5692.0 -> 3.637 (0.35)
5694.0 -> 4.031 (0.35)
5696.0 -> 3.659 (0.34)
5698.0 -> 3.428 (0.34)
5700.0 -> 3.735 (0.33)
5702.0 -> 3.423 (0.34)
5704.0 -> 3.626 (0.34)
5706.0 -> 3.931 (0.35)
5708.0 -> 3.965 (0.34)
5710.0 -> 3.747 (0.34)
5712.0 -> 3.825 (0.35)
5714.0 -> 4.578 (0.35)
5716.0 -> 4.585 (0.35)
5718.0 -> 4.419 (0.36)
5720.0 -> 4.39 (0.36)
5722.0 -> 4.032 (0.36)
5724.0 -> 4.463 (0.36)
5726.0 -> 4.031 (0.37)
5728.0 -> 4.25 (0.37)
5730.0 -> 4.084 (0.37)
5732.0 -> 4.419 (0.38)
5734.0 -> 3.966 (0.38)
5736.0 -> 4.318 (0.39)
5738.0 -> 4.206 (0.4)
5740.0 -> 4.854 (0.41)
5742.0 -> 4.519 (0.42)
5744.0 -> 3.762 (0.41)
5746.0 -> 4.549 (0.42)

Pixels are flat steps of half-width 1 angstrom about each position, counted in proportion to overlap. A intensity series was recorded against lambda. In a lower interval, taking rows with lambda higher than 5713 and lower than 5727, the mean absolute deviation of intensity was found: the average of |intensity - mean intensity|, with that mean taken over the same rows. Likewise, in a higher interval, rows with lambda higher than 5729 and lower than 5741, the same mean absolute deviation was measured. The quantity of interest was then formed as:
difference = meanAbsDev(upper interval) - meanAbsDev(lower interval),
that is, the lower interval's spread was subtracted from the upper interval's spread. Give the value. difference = 0.037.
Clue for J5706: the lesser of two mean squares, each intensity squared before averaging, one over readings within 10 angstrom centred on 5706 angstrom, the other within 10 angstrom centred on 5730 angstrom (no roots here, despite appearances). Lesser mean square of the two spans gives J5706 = 14.0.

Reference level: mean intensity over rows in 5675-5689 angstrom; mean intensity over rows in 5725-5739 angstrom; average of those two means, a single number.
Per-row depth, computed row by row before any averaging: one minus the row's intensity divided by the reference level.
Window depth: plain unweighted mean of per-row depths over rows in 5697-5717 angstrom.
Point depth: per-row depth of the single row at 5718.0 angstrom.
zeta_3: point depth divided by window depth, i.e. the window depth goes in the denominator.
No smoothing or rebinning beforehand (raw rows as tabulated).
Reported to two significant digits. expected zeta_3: -22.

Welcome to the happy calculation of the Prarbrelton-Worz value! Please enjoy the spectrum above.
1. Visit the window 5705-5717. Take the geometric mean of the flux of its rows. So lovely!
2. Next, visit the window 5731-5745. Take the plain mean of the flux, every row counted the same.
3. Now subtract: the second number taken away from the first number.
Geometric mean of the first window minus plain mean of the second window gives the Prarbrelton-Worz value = -0.2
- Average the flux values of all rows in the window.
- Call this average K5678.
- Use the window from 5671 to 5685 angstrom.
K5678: 3.77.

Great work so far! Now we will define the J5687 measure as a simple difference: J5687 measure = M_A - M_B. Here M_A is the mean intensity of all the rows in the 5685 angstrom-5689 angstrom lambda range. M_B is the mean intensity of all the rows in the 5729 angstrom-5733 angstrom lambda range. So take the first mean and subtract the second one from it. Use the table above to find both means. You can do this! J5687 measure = -0.78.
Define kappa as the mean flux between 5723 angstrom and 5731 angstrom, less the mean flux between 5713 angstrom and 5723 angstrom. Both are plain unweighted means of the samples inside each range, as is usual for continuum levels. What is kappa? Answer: -0.2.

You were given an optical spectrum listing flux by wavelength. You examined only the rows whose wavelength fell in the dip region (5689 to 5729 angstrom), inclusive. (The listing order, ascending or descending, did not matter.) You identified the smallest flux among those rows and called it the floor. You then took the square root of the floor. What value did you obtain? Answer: 1.85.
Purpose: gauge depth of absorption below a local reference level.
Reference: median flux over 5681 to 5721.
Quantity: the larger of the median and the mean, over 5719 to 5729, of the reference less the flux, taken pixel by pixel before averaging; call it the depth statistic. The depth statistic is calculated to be -0.47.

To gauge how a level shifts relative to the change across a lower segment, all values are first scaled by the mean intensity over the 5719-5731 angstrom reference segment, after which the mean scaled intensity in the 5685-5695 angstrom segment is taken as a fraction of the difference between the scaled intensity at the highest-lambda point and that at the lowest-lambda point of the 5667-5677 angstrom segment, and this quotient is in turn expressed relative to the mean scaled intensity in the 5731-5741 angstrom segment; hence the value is 35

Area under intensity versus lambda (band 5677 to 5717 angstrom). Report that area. 151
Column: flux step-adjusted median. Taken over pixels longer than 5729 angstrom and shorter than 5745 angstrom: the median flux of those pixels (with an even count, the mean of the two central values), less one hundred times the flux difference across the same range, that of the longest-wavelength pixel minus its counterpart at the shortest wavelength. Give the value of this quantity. 36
